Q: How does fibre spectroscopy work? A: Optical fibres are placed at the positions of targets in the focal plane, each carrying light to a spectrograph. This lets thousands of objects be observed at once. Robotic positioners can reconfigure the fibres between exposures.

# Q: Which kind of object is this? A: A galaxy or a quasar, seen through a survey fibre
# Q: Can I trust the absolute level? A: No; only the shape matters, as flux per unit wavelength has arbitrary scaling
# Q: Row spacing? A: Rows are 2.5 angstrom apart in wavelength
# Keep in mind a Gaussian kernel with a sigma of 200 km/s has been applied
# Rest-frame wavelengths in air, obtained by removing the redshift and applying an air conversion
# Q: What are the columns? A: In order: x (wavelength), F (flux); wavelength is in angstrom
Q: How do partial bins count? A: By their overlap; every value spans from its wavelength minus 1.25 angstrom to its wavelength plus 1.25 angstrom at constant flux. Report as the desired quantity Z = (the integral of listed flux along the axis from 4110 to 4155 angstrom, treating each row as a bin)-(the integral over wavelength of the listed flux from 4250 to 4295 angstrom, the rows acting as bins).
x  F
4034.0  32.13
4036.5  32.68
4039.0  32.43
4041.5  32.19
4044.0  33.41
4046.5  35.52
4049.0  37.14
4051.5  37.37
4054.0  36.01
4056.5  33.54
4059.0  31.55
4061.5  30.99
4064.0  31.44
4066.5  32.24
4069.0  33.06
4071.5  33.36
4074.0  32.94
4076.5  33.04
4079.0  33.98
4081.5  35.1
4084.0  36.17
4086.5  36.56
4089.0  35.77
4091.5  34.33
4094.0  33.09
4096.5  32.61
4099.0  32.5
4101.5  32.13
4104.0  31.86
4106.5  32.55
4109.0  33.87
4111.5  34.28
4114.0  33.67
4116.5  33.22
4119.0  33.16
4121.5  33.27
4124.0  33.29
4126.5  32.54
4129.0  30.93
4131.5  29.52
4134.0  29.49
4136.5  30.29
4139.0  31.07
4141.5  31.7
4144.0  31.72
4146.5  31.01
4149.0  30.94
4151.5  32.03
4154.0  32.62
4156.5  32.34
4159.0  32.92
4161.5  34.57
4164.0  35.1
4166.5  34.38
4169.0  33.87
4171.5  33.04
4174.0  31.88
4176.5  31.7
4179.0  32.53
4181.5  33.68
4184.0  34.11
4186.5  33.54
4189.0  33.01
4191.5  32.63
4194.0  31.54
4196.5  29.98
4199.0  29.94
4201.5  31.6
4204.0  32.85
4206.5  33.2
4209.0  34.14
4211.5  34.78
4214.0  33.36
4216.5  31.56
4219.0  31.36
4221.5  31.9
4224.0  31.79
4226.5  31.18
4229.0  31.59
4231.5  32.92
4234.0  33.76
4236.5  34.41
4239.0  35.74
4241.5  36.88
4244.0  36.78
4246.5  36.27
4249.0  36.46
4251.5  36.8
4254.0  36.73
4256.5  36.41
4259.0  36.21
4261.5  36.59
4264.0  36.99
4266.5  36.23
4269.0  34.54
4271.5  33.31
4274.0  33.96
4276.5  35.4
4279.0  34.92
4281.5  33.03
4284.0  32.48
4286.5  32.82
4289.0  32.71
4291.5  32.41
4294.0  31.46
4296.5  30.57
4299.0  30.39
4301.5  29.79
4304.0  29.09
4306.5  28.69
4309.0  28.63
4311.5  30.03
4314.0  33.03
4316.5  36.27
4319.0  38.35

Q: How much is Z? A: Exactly -122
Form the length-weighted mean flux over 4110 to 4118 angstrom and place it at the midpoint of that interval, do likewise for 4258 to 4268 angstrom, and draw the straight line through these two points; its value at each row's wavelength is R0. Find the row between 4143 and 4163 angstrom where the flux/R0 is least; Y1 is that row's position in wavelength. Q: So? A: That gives 4149.0 angstrom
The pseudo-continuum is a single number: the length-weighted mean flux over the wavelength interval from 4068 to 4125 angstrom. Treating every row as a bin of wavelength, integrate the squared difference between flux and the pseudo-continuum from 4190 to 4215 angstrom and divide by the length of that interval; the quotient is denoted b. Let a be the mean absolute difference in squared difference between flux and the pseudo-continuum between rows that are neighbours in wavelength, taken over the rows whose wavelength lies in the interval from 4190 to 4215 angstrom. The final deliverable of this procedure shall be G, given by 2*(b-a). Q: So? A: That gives 1.5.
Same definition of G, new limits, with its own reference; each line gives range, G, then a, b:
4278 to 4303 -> 5.8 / 1.9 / 4.8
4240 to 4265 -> 14.3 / 1.6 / 8.8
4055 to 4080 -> 0.8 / 1.6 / 2.0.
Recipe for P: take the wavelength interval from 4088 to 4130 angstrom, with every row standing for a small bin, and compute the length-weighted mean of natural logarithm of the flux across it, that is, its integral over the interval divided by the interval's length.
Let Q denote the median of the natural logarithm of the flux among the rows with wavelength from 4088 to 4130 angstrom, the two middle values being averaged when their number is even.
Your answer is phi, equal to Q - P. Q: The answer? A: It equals 0.002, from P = 3.50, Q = 3.501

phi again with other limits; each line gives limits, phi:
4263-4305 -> -0.002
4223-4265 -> 0.033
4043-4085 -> -0.014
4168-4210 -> 0.011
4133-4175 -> -0.008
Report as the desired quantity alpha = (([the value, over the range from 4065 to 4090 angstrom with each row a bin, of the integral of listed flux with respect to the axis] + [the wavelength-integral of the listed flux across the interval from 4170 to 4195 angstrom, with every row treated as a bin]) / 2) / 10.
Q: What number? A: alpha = 83.7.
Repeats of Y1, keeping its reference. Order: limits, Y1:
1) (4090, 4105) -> 4104.0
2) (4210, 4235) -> 4226.5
